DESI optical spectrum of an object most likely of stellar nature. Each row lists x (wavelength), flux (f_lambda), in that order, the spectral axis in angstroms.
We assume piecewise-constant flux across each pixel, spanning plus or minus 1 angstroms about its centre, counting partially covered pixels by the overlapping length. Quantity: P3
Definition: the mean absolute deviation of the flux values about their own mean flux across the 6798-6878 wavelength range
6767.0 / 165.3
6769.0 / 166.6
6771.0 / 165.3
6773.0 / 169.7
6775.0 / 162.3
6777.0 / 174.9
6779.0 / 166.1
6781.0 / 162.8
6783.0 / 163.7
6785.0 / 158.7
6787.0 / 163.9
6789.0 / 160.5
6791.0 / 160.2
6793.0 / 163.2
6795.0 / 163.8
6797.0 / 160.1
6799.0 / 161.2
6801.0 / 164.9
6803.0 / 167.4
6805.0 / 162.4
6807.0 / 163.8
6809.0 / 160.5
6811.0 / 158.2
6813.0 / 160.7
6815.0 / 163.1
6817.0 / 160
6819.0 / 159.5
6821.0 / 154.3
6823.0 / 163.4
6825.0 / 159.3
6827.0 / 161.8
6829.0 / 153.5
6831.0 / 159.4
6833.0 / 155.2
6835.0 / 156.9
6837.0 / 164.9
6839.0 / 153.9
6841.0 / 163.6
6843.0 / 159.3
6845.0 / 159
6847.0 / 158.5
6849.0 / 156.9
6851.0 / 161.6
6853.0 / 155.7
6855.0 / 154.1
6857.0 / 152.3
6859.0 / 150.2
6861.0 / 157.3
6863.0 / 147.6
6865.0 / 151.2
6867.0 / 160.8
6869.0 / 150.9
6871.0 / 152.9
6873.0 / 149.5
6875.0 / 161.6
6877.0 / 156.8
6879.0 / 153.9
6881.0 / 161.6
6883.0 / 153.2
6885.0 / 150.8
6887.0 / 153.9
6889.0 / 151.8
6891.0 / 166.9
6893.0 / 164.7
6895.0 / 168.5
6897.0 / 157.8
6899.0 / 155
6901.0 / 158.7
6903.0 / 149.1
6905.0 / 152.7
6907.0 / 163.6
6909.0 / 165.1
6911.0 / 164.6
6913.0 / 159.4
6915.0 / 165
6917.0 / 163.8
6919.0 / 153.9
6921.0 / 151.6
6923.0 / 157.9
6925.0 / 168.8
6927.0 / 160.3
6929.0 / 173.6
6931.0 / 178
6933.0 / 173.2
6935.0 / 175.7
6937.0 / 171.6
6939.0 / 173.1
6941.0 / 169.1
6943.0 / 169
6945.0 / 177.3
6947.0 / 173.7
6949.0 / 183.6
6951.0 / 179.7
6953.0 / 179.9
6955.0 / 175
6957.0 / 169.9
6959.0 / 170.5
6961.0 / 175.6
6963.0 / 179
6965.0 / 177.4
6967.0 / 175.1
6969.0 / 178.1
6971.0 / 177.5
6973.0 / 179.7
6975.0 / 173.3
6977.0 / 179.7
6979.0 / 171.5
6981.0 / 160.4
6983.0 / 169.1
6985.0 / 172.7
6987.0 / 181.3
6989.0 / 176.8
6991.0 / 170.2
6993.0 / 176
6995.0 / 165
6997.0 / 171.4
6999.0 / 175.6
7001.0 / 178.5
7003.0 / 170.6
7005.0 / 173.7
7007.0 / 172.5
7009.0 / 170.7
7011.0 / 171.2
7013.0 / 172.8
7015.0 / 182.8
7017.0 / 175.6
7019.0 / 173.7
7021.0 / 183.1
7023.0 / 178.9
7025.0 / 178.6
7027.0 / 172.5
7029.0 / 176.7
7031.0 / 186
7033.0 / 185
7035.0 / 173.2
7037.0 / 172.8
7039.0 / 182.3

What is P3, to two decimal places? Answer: 3.93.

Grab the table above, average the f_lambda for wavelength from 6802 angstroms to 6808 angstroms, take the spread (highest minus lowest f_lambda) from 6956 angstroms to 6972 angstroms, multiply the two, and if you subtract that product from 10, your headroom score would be -1487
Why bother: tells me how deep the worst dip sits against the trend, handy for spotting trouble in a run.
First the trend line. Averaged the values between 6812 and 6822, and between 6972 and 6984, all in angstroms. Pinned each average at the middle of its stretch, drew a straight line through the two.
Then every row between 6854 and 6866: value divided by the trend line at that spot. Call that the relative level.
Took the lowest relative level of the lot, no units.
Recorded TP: 0.905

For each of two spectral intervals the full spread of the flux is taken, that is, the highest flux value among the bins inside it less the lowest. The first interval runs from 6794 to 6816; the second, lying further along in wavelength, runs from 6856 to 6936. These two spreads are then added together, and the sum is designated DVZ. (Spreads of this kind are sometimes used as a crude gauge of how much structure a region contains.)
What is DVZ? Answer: 40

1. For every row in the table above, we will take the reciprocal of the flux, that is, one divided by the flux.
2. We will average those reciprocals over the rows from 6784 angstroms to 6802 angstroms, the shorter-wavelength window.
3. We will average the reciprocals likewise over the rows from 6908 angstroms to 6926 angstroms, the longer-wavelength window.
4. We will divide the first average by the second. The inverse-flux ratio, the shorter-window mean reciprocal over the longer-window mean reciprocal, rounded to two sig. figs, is 0.99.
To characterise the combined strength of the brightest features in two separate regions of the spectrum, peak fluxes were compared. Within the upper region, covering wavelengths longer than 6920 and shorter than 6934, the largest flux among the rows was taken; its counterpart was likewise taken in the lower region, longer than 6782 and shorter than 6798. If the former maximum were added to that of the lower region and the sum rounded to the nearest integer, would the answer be 342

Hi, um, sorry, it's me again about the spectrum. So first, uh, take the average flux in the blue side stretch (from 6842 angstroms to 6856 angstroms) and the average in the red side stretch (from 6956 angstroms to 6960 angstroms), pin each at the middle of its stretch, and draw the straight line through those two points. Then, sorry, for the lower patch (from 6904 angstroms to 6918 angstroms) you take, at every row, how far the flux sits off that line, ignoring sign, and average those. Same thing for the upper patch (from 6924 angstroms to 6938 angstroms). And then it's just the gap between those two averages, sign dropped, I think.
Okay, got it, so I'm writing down 3.3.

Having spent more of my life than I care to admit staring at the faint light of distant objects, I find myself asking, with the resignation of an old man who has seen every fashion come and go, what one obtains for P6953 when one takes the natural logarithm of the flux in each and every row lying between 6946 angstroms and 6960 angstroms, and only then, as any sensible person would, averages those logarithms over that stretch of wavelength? 5.17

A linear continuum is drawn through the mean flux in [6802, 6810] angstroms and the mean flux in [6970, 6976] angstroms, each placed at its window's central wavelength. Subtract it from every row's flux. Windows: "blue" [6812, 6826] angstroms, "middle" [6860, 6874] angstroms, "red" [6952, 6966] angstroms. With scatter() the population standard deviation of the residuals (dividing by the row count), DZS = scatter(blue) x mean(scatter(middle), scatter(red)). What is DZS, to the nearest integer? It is 12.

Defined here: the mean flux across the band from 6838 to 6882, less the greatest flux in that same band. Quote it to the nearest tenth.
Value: -7.7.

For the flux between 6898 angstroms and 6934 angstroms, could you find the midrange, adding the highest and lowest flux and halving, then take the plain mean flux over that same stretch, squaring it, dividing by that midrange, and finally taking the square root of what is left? 12.7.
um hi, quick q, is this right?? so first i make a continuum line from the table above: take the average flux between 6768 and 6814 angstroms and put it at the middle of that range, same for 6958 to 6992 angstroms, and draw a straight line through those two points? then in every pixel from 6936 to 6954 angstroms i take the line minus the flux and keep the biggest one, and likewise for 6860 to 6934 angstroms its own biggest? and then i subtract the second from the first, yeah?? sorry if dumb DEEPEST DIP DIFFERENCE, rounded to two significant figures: -17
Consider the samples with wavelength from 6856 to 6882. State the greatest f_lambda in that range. 161.6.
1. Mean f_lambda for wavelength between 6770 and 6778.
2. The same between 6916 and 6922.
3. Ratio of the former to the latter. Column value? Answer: 1.07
